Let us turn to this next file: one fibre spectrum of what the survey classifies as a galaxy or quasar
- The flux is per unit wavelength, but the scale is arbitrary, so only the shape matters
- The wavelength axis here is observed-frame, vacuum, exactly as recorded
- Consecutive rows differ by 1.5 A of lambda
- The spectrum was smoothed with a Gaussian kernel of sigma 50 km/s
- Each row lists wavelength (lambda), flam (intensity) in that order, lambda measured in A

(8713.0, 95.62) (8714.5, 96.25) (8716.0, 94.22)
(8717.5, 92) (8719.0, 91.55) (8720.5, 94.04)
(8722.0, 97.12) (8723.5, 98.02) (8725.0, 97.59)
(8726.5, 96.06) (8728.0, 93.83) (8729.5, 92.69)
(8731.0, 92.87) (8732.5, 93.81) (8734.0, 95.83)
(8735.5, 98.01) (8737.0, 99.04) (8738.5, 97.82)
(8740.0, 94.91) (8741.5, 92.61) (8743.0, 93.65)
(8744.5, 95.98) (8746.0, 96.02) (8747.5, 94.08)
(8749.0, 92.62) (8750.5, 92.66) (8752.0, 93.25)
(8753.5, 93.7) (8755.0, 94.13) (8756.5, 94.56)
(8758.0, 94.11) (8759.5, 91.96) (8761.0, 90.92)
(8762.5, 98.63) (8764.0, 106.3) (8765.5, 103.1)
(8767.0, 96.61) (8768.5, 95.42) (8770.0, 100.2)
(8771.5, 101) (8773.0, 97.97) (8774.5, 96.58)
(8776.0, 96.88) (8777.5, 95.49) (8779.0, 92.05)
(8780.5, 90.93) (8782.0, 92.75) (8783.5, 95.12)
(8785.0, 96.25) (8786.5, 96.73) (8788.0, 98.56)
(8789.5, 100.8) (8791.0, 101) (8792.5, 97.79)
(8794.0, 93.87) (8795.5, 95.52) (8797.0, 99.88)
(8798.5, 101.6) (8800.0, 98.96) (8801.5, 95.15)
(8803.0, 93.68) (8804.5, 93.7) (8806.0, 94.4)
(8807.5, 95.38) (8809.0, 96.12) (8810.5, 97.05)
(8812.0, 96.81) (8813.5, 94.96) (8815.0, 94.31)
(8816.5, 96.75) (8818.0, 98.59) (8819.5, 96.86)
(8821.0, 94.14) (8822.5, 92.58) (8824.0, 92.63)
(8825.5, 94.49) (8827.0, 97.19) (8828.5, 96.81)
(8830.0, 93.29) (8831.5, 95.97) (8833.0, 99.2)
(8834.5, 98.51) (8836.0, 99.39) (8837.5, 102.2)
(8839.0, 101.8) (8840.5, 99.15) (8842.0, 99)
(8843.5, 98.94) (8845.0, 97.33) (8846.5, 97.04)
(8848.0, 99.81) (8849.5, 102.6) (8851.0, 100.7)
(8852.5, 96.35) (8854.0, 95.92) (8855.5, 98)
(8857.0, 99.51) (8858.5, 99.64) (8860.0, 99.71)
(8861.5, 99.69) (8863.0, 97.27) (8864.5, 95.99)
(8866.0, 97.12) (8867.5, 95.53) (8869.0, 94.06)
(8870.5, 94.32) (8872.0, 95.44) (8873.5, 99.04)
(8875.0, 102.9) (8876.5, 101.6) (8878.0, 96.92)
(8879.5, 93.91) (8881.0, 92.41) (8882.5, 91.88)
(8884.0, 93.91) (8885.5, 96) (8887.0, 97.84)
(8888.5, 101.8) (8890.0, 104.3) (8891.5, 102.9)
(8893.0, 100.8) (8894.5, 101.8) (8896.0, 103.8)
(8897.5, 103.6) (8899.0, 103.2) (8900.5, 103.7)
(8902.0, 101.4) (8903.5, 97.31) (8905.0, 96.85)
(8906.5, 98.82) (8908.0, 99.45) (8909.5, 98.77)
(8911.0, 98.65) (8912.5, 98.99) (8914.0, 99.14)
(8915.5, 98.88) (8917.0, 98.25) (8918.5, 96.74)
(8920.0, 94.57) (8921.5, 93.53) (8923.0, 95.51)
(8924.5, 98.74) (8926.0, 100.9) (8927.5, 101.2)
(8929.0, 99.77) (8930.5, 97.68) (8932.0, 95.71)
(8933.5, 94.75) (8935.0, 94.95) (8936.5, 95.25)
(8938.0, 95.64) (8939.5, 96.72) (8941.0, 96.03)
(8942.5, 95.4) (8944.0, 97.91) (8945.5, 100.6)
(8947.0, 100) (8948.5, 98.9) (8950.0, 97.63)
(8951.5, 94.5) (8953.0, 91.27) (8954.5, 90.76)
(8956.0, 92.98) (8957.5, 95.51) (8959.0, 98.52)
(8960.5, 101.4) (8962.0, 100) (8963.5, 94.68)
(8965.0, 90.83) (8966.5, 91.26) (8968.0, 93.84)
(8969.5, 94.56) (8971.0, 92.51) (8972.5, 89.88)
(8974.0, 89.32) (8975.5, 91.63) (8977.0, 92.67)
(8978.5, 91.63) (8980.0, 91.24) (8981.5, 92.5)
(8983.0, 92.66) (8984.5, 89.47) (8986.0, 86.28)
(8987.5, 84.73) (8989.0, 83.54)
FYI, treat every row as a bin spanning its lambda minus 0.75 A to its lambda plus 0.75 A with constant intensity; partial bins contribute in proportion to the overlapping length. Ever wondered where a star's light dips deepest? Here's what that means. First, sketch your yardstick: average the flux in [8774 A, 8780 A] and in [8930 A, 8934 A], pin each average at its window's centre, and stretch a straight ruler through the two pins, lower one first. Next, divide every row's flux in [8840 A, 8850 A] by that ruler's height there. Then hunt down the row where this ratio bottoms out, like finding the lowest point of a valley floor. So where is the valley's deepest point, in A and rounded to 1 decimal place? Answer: 8846.5 A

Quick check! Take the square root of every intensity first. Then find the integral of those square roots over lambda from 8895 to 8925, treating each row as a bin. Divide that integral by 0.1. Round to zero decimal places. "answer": 2985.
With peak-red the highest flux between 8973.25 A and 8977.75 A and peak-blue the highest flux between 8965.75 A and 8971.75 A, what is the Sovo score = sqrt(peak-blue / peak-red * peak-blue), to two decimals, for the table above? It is 9.82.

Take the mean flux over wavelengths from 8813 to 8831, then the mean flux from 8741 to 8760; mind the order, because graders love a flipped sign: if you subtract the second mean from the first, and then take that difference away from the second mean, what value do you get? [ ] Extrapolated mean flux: 92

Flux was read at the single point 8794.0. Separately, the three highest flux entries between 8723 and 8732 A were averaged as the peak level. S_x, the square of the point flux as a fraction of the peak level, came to 0.93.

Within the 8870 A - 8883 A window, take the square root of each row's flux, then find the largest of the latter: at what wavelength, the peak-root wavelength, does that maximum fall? 8875.0 A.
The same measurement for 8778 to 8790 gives 8789.5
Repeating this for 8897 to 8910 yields 8900.5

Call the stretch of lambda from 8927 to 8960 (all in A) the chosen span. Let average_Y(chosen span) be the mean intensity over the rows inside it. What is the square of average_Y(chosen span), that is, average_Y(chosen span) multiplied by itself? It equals 9301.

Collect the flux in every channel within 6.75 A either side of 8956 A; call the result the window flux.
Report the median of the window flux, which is 95.5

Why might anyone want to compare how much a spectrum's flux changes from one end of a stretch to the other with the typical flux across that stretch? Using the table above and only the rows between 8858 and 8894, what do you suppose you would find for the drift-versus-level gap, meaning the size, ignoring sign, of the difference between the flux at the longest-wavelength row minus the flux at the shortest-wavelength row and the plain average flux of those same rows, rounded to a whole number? 97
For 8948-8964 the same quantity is 100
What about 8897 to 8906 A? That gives 108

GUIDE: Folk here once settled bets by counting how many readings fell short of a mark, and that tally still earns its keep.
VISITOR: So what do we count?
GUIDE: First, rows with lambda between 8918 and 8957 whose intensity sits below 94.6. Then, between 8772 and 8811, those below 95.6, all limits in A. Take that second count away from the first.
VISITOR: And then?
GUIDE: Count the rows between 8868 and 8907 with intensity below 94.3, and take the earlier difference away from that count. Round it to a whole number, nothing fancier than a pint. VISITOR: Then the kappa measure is 11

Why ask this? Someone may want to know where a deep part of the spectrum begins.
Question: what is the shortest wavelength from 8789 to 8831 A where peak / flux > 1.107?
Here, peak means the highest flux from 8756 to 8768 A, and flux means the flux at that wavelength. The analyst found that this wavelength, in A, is 8794.0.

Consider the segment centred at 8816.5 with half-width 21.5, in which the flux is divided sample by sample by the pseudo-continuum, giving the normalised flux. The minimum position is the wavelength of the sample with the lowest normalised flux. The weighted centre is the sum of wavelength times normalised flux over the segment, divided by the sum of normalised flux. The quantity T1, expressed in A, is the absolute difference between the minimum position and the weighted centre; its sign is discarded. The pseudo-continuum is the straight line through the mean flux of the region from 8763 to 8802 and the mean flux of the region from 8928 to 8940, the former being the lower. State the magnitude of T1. 6.0 A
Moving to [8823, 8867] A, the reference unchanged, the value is 21.1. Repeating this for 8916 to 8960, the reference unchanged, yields 16.6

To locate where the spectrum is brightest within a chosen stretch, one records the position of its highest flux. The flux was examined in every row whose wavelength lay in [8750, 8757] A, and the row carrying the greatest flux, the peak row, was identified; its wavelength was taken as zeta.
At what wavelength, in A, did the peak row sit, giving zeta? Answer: 8756.5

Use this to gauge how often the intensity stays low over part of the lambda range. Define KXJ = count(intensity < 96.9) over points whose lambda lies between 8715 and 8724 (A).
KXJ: 4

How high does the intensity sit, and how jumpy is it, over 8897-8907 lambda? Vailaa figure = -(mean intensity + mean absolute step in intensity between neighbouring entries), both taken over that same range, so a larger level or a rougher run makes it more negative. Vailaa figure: -102.3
